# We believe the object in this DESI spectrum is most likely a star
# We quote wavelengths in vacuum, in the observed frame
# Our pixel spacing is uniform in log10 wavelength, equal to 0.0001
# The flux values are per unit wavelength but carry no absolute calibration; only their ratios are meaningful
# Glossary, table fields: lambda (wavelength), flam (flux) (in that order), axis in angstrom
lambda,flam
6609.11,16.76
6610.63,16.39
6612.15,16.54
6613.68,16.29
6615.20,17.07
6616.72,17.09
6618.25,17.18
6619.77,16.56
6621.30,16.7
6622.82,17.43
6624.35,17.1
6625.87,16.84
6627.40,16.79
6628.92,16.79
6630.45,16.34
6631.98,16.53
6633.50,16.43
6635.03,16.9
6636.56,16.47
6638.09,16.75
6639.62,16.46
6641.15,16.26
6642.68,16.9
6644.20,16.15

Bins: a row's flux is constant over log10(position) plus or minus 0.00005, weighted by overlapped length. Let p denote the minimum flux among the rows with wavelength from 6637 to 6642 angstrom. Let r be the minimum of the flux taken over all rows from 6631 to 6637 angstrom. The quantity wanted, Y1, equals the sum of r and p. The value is 32.7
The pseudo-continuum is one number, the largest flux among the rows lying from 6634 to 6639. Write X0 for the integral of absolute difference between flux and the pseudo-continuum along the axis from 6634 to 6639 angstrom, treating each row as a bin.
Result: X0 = 1.1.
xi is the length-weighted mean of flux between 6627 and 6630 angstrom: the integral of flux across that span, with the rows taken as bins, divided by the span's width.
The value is 16.8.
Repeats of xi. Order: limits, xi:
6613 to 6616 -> 16.7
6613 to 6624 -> 16.9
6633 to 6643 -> 16.6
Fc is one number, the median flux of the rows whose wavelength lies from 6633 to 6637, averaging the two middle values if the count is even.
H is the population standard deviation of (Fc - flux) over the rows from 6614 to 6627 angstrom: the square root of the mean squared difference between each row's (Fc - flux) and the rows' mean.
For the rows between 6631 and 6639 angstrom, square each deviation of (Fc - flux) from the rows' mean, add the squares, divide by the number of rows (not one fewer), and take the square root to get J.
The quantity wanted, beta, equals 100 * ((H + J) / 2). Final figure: 22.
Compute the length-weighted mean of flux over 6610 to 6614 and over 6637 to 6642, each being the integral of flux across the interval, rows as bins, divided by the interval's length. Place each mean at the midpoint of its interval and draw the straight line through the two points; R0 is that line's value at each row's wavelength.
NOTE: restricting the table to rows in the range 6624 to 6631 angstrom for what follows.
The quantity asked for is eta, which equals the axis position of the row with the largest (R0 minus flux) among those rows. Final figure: 6630.45 angstrom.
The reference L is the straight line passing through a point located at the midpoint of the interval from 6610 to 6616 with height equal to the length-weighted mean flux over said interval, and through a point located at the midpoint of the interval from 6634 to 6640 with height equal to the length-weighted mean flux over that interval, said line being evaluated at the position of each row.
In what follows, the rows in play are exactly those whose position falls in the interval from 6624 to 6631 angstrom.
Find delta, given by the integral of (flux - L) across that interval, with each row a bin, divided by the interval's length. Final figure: 0.16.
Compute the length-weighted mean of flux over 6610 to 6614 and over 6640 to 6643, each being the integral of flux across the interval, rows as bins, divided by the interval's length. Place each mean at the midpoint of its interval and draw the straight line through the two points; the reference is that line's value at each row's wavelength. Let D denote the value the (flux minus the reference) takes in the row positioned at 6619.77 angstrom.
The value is 0.1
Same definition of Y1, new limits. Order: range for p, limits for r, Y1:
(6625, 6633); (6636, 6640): 32.8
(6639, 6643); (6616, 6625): 32.8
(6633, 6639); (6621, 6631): 32.8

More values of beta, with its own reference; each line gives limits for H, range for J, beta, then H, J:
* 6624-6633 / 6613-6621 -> 30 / 0.24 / 0.35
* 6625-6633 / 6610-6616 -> 25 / 0.19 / 0.30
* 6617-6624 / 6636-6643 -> 29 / 0.35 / 0.23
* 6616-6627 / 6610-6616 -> 29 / 0.28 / 0.30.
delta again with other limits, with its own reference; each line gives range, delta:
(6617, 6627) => 0.37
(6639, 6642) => -0.26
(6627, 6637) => -0.01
